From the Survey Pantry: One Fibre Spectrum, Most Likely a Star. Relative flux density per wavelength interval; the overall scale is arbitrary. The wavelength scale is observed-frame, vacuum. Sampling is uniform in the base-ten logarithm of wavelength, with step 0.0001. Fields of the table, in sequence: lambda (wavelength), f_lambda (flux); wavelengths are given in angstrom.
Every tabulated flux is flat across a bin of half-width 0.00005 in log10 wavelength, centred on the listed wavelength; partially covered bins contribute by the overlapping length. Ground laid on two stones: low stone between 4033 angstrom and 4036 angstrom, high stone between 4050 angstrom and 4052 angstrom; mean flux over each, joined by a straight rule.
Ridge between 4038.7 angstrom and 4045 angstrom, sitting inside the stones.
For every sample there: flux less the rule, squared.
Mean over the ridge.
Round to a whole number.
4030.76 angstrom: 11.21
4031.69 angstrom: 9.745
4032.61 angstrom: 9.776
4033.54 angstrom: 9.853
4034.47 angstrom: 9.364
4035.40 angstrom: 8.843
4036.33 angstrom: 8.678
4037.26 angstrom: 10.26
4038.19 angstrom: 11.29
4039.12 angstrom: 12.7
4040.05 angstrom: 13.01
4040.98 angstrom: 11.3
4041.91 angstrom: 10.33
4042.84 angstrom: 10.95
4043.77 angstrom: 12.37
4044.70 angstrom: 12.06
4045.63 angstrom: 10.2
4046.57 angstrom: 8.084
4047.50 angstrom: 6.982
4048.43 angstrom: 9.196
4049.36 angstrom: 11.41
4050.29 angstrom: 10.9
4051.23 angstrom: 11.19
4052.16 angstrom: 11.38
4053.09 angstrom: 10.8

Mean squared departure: 4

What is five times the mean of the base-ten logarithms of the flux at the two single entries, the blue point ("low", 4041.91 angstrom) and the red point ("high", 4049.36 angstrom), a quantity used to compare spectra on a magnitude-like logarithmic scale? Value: 5.18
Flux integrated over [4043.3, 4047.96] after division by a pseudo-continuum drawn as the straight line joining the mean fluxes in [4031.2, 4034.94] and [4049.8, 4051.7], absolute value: 4.36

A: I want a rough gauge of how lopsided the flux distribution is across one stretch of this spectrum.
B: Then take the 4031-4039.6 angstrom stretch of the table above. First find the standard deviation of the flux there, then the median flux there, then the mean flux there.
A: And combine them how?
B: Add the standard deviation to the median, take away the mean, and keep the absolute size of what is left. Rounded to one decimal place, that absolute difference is 0.9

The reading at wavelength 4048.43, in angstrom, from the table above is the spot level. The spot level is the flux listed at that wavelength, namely 9.196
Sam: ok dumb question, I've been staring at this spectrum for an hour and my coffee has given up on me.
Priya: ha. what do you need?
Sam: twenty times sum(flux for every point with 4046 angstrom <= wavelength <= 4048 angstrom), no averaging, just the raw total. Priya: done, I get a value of 301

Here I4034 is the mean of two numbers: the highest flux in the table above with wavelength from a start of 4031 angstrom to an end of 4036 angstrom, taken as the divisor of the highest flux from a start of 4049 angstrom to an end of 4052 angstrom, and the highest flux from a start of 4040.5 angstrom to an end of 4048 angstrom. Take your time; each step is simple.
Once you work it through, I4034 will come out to 6.8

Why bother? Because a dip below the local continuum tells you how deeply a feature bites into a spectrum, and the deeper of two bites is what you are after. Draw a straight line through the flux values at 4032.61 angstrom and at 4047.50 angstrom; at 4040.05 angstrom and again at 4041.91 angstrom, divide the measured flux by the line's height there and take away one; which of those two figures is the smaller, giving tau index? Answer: 0.29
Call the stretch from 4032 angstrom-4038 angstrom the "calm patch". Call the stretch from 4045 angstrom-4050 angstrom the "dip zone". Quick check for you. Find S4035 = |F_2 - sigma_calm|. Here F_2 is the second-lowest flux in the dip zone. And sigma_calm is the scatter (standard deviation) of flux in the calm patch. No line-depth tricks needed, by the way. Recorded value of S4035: 7.5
